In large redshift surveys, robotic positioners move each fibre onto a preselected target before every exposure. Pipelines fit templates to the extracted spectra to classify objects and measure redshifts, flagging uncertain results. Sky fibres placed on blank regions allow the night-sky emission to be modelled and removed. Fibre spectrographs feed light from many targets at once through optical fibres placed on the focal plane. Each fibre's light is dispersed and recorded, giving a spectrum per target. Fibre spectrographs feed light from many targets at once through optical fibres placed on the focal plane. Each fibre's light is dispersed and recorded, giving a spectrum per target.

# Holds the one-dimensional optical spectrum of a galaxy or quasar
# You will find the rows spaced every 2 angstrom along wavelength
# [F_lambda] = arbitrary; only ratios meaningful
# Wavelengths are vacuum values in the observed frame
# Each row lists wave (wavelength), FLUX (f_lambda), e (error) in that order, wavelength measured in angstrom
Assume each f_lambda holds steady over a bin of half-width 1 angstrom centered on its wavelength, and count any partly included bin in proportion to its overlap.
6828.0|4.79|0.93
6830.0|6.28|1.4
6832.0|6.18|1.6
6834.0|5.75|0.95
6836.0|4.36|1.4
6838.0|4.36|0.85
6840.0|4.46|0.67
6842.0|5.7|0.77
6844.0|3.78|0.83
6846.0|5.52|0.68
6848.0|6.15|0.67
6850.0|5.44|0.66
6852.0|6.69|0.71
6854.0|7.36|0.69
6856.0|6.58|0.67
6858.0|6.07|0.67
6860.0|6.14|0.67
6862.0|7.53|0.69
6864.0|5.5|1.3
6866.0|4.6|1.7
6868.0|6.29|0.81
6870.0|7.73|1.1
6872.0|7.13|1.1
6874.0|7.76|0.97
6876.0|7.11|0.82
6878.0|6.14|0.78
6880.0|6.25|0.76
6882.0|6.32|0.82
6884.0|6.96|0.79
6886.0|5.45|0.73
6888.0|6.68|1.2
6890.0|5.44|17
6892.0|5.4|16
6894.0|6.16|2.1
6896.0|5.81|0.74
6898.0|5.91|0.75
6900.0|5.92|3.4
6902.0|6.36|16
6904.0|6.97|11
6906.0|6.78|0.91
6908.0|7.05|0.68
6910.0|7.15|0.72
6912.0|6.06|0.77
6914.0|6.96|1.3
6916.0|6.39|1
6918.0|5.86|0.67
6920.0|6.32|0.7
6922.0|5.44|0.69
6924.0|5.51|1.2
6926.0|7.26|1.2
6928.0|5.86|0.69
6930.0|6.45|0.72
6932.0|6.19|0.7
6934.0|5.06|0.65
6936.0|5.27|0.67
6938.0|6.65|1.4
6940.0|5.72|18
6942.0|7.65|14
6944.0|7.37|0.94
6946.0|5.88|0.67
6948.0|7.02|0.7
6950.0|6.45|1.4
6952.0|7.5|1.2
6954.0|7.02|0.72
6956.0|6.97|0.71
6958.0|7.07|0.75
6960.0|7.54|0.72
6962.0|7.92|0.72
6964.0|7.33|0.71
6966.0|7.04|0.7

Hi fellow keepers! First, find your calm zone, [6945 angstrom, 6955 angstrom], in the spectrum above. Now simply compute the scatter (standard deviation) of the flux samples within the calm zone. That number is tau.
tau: 0.6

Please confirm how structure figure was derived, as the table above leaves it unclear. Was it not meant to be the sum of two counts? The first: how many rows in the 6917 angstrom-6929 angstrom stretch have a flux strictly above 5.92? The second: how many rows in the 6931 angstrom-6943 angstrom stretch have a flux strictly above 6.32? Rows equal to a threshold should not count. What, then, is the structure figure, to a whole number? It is 4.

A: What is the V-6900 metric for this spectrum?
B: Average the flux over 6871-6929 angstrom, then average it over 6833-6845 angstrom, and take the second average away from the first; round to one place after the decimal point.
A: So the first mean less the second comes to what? 1.6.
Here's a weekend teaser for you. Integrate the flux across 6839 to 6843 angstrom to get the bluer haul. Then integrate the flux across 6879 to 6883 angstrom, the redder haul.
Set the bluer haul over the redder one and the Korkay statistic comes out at 0.81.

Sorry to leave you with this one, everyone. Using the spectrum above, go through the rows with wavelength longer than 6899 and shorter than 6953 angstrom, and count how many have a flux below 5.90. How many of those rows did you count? 8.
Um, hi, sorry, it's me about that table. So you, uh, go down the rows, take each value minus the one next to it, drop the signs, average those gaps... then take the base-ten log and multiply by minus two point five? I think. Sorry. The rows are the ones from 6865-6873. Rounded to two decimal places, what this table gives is -0.24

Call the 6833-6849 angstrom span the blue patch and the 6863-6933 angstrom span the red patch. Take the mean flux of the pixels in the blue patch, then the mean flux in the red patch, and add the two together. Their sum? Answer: 11.3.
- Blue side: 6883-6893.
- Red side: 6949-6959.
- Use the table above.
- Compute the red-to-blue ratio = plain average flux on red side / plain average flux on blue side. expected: 1.17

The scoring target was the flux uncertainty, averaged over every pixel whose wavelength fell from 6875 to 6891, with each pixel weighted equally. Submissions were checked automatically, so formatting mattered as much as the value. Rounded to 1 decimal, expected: 2.9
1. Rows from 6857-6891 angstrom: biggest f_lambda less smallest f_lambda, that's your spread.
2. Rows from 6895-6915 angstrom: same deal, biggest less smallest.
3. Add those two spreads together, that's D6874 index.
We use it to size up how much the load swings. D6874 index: 4.5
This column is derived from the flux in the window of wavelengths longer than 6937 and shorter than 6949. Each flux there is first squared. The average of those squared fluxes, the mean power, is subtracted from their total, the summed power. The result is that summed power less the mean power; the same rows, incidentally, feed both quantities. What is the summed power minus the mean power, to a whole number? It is 228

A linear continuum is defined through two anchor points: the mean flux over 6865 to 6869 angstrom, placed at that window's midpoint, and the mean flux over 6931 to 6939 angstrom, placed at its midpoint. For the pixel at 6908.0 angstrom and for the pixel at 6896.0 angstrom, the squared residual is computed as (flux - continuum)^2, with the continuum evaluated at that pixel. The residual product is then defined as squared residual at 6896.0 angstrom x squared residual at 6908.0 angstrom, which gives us 0.09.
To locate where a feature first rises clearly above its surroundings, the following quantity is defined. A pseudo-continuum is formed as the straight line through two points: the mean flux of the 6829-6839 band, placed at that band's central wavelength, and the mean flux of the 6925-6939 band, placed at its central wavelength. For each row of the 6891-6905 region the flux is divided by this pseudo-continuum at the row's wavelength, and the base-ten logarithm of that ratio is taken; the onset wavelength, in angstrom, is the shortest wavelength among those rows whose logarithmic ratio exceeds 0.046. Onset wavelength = 6904.0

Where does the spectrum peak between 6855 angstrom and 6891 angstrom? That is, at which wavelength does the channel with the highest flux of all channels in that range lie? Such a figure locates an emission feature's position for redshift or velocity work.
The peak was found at 6874.0 angstrom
